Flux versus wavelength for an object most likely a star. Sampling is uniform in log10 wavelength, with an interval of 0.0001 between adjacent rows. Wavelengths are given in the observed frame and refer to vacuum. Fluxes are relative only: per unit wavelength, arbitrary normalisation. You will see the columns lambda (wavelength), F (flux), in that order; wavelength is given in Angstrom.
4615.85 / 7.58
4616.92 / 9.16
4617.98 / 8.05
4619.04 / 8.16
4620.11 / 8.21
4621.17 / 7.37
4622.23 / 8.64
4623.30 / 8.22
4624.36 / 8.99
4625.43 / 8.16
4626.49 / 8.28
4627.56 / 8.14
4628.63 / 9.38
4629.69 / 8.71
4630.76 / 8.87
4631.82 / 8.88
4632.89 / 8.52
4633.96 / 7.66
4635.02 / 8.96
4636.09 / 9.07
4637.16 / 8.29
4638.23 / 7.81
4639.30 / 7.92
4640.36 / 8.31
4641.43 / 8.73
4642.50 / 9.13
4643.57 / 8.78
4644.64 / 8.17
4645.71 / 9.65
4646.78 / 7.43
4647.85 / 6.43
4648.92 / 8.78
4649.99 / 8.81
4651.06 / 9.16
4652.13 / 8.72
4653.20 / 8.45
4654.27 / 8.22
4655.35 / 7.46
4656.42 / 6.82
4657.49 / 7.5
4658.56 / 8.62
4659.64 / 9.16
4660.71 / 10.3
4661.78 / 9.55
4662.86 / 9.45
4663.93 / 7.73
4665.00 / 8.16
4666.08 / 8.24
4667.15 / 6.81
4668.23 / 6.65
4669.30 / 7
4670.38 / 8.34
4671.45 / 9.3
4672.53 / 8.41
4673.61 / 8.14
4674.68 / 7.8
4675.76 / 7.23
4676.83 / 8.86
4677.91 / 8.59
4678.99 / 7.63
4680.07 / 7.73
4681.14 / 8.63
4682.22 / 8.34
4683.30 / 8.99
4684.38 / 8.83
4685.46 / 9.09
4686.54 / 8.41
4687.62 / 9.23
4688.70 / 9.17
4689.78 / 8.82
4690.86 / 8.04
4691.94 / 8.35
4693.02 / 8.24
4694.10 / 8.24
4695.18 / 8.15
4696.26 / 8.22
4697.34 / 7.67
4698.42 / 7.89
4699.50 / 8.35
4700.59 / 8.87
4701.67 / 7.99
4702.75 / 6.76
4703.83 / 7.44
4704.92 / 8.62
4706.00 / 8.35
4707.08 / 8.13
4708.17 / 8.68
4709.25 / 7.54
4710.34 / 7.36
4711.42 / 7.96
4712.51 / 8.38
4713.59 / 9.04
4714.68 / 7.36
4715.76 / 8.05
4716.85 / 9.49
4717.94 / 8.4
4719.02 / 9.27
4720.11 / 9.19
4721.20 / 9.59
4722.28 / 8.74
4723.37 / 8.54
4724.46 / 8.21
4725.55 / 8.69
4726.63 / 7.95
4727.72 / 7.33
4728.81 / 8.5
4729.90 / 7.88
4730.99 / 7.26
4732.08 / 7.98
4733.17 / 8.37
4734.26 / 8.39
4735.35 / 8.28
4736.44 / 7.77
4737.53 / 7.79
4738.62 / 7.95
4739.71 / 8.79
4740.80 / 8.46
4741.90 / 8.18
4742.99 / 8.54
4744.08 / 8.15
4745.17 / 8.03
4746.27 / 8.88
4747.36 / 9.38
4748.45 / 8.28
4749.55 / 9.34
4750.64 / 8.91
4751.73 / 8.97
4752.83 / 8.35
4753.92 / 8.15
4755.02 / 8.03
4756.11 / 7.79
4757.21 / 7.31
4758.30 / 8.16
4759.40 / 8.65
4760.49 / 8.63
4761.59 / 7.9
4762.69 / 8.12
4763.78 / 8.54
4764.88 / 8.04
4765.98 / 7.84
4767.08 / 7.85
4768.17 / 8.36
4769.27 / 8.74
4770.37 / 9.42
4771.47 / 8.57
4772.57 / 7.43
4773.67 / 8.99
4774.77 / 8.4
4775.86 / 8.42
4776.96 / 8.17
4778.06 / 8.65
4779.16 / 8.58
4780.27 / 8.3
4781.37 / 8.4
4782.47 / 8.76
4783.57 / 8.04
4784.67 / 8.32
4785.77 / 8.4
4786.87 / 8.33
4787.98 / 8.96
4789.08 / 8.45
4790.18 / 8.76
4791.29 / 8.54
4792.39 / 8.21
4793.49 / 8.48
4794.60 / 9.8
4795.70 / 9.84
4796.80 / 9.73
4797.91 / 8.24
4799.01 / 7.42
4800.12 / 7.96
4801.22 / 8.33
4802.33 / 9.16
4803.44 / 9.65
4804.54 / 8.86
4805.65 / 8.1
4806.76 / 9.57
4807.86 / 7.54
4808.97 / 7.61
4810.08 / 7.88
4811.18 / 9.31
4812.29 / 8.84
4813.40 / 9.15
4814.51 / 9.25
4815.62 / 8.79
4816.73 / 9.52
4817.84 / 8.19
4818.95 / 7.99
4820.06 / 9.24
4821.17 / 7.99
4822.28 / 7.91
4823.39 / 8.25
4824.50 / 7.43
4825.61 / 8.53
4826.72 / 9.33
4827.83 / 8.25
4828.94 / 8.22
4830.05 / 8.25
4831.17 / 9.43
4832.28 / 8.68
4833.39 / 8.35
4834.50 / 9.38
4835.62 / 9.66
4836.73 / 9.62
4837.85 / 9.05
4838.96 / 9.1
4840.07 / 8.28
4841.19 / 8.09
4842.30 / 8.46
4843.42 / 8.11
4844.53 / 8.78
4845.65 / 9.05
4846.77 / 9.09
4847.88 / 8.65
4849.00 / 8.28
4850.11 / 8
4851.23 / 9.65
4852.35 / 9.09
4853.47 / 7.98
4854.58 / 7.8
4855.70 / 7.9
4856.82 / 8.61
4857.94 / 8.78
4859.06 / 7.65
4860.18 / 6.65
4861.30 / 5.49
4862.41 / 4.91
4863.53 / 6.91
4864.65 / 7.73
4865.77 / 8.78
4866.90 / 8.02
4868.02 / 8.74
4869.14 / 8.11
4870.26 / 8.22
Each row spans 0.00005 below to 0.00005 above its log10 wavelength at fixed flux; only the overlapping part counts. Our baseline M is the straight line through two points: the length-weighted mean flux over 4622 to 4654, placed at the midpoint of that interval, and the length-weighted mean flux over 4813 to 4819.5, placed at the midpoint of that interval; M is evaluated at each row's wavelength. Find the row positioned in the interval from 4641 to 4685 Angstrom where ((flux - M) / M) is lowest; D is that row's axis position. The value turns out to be 4647.85 Angstrom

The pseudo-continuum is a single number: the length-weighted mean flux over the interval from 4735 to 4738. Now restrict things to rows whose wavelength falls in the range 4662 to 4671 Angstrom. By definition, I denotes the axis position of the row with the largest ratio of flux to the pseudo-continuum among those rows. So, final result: 4662.86 Angstrom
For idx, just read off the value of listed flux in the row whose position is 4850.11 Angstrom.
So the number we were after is 8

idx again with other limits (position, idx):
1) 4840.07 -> 8.28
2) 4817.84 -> 8.19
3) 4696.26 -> 8.22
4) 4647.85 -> 6.43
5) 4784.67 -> 8.32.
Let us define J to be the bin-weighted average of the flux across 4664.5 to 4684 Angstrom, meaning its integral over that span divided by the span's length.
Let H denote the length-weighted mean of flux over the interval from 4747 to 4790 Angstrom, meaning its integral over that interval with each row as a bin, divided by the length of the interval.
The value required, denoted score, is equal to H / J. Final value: 1.04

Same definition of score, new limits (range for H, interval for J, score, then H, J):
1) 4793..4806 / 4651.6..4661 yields 1.06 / 8.8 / 8.3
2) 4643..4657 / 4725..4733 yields 1.03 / 8.2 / 8.0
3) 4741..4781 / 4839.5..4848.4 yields 0.98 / 8.4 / 8.6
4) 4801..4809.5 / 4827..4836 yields 0.98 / 8.6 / 8.8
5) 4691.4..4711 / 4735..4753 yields 0.95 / 8.0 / 8.5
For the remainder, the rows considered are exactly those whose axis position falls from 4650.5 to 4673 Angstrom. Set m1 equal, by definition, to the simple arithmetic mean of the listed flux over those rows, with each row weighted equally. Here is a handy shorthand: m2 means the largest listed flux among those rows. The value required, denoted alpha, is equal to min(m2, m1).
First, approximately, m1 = 8.29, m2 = 10.3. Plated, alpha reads 8.29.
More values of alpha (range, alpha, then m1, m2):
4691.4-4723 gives 8.29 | 8.29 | 9.59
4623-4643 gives 8.53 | 8.53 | 9.38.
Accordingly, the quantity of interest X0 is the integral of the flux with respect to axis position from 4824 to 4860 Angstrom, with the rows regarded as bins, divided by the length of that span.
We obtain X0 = 8.59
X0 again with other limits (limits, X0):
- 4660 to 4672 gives 8.33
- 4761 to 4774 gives 8.30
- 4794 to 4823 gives 8.68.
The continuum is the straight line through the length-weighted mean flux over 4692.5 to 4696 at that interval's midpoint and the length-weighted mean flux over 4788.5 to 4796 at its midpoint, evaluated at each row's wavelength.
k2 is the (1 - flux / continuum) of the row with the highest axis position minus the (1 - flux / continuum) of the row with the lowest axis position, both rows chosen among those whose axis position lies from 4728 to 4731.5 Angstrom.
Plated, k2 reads 0.15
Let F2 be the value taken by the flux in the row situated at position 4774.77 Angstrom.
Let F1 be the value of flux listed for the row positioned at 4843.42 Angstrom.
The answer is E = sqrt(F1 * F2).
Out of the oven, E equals 8.25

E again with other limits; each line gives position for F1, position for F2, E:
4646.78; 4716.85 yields 8.40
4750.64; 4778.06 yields 8.78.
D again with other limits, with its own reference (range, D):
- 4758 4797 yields 4772.57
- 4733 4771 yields 4757.21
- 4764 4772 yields 4765.98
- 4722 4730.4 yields 4727.72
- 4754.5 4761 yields 4757.21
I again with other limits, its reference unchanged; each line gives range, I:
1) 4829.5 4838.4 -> 4835.62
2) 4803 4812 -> 4803.44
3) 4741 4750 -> 4747.36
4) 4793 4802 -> 4795.70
